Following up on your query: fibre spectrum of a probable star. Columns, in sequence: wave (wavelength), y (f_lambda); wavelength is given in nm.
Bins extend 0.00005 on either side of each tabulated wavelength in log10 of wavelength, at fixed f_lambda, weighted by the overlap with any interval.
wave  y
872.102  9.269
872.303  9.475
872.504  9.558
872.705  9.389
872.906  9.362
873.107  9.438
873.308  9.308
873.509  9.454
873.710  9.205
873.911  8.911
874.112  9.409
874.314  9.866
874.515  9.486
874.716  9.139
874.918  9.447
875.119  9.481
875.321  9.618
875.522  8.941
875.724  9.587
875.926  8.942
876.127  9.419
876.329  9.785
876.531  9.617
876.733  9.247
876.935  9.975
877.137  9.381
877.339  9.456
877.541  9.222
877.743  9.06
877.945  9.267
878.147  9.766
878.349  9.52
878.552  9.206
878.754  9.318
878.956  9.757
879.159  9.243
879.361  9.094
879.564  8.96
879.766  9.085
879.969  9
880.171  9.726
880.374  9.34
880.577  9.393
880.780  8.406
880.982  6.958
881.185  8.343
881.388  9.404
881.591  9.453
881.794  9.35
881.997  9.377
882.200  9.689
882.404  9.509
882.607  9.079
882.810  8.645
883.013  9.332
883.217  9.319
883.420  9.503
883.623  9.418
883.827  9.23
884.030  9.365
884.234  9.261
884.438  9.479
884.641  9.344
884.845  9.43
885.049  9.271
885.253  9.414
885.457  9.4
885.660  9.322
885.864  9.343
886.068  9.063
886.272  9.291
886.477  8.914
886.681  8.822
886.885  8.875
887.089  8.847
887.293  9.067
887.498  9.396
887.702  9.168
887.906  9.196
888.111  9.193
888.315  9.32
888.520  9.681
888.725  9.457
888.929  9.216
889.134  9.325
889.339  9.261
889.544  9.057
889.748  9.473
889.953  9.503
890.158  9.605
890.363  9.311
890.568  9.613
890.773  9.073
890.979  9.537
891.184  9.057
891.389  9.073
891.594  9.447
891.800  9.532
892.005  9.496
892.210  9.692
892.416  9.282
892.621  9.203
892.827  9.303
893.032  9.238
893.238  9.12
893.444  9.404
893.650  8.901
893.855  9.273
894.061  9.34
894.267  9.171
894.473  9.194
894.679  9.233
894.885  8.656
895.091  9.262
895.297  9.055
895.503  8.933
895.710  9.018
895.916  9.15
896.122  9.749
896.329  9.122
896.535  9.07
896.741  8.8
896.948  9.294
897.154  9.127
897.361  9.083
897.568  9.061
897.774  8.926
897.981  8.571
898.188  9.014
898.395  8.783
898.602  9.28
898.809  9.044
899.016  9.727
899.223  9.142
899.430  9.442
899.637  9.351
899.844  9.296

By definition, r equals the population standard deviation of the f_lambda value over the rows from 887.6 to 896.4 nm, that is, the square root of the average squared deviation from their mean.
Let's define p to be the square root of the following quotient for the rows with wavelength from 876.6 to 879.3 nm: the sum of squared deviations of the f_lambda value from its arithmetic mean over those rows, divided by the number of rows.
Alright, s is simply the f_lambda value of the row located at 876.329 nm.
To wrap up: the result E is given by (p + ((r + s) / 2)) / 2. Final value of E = 2.63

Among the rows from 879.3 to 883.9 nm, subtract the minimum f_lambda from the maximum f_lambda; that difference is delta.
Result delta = 2.77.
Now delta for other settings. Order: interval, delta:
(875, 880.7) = 1.03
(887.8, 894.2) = 0.79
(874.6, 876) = 0.68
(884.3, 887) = 0.66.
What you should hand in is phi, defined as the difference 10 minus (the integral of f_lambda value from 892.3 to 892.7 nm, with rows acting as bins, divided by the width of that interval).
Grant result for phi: 0.74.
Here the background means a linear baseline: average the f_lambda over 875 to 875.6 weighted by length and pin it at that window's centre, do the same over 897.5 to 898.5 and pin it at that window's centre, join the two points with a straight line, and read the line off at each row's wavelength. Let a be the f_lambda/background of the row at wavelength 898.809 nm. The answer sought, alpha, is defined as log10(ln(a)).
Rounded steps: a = 1.02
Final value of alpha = -1.7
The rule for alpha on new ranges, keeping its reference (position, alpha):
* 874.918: -2.2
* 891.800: -1.2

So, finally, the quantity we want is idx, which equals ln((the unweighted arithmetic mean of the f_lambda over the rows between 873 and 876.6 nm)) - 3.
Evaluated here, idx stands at -0.760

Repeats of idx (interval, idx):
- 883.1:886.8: -0.771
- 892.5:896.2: -0.783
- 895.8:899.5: -0.788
